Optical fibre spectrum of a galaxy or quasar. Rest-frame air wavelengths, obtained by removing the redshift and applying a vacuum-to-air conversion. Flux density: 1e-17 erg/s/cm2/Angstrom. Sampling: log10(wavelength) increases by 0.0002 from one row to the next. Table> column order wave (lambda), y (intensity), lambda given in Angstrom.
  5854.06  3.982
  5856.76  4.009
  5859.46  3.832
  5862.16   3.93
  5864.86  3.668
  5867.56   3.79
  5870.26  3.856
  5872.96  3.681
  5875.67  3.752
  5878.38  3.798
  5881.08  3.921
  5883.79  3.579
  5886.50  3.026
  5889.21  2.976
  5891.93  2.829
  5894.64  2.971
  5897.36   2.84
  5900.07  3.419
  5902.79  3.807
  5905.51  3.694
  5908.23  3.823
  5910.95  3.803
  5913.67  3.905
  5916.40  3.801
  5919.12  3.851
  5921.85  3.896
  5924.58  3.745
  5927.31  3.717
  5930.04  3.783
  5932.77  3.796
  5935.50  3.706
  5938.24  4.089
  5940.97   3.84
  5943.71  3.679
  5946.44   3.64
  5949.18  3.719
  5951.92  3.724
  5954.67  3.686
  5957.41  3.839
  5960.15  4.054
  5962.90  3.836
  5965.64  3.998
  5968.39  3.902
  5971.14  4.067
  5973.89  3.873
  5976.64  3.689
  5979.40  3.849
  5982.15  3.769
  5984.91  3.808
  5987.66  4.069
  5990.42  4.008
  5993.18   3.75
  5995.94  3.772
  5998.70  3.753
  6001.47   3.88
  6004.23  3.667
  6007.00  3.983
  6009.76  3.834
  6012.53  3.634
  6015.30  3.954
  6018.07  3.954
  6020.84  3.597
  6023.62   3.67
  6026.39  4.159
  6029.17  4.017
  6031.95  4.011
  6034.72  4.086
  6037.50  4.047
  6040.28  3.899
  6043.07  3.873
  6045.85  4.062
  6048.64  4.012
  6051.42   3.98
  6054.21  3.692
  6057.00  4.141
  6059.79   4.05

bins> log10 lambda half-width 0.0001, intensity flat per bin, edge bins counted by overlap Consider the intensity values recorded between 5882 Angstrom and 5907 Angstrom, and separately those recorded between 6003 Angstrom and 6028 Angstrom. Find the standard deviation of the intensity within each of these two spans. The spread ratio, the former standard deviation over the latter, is 2.0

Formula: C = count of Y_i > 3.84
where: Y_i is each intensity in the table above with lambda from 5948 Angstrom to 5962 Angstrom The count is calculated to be 1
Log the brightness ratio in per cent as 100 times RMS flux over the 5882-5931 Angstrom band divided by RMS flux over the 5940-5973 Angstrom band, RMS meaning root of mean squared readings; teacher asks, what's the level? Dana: 93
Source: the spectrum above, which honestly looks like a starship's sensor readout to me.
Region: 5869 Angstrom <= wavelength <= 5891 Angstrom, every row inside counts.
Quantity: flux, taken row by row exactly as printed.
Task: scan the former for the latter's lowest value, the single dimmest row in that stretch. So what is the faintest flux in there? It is 2.976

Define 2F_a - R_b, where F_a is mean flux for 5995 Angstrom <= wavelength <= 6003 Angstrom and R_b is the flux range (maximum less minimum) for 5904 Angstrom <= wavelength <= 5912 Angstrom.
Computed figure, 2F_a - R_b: 7.47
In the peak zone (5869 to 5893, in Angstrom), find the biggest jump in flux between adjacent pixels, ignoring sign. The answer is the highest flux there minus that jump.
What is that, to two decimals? 3.37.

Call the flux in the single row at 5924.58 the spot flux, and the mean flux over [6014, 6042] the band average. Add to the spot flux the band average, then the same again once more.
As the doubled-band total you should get 11.62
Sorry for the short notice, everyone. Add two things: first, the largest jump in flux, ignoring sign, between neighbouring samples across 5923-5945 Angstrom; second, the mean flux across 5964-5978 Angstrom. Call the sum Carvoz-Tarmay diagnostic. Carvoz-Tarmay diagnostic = 4.289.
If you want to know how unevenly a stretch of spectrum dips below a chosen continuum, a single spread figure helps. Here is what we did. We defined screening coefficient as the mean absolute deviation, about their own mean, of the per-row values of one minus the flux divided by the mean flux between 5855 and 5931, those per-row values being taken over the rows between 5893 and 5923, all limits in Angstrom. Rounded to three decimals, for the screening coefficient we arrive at 0.081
